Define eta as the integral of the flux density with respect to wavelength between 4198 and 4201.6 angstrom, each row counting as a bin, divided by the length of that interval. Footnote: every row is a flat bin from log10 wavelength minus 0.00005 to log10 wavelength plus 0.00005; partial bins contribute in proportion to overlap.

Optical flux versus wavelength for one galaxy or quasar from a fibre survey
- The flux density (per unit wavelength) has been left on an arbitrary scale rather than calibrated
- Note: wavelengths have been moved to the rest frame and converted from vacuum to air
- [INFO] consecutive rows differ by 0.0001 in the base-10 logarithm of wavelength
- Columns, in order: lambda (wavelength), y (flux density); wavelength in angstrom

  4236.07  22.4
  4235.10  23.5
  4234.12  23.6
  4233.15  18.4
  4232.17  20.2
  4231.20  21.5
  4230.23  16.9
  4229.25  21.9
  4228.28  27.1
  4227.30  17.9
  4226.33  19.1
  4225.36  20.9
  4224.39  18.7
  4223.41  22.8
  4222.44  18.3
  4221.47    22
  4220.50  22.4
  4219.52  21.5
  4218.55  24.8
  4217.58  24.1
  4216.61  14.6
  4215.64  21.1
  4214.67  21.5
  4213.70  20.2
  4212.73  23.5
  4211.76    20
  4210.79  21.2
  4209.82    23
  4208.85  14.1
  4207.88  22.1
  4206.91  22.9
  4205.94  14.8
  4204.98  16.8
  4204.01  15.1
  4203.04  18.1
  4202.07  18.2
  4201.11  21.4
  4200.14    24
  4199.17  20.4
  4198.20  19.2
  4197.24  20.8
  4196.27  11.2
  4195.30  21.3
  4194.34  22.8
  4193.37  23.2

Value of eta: 21.4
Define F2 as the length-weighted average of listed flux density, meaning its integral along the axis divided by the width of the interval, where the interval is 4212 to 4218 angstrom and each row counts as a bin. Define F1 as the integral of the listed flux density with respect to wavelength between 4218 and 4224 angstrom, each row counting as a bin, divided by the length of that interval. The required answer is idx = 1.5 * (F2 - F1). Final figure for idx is -1.7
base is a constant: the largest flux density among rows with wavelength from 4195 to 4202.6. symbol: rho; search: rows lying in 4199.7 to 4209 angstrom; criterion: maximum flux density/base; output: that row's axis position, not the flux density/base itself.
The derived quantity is 4200.14 angstrom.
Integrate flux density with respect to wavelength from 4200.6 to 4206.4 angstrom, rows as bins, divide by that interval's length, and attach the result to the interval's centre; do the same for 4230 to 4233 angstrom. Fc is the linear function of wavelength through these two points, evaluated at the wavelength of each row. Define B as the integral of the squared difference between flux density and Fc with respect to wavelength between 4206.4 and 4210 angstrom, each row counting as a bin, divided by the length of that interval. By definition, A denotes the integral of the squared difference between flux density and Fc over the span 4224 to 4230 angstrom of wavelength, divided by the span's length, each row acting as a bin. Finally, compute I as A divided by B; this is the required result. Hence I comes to 0.6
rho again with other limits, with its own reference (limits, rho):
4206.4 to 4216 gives 4212.73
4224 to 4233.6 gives 4228.28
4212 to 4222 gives 4218.55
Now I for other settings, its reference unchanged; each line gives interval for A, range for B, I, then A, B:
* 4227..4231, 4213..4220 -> 1.1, 18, 16.5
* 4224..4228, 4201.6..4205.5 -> 2.2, 4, 2.0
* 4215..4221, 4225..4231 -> 1.5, 18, 12.6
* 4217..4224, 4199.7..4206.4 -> 1.4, 16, 11.1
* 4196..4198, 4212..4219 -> 1.1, 20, 18.4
